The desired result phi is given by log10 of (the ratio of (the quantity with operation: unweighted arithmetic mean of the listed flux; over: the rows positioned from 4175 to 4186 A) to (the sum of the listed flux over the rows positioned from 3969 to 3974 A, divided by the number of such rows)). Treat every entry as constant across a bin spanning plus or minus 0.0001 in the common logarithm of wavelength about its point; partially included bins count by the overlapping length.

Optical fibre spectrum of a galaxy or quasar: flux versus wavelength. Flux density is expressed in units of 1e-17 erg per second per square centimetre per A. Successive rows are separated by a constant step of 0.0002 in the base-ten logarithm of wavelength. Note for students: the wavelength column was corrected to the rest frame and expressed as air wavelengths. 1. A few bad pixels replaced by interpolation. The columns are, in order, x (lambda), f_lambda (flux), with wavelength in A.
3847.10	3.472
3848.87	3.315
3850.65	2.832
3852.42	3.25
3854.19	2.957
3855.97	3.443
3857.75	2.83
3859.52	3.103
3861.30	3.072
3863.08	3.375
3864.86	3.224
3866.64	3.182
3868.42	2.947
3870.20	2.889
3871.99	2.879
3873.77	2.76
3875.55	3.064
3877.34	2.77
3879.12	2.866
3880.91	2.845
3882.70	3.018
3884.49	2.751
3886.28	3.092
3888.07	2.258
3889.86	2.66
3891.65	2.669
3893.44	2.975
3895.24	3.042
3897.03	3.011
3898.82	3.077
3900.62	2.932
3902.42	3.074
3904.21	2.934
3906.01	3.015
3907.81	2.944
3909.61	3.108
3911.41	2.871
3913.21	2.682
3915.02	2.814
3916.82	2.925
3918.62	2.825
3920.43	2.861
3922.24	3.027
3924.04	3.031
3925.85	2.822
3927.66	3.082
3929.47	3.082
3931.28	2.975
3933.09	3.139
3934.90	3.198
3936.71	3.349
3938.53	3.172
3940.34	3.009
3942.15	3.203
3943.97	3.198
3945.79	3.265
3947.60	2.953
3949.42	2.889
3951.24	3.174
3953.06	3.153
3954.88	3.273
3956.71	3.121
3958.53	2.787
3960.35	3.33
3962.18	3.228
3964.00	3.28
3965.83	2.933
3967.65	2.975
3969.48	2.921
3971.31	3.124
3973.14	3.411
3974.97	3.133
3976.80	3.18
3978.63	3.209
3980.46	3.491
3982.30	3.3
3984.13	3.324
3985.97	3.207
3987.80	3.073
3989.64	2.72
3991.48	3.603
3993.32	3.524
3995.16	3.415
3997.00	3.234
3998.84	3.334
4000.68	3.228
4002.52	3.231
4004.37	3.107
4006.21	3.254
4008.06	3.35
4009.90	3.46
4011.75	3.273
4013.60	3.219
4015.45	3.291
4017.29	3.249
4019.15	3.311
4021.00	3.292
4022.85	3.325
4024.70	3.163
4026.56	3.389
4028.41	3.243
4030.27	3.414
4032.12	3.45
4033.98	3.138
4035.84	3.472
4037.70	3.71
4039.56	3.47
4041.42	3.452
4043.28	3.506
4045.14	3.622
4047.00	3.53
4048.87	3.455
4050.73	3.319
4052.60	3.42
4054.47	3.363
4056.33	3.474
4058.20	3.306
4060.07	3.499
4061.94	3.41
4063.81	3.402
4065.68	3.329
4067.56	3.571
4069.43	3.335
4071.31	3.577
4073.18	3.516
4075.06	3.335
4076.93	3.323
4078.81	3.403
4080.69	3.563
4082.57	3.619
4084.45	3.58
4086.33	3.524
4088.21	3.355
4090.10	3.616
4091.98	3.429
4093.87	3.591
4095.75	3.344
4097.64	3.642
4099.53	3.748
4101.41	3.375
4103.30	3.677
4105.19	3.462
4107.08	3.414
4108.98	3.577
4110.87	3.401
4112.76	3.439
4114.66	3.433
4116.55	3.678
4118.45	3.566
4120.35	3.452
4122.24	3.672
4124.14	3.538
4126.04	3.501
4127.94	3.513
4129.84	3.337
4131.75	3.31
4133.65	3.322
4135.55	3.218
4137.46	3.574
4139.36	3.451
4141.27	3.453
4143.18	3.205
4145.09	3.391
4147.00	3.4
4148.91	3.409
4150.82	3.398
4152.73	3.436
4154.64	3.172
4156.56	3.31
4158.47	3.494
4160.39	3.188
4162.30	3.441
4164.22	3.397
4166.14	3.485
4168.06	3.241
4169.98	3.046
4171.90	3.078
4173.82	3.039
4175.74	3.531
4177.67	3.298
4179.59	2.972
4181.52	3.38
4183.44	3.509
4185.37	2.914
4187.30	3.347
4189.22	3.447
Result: 0.02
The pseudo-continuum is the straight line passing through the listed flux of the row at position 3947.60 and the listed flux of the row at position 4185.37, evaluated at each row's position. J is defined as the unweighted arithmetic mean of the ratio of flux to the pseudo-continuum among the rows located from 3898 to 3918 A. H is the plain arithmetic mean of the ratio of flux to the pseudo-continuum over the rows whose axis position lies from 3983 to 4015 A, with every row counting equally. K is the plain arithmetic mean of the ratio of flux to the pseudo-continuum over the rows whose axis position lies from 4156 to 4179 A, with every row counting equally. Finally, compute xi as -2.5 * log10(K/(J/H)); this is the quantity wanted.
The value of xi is -0.25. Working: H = 1.11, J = 0.99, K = 1.13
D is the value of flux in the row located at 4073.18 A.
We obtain 3.516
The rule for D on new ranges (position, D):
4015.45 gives 3.291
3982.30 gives 3.3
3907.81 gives 2.944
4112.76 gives 3.439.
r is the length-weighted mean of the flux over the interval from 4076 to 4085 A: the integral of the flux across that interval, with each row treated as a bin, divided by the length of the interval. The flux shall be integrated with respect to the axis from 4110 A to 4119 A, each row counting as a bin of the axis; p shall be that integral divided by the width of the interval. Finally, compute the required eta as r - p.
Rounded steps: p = 3.5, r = 3.5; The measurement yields -0.01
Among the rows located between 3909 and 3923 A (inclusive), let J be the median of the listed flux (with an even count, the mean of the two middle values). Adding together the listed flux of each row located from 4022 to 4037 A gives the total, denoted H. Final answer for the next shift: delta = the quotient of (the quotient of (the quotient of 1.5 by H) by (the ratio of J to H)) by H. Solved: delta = 0.0197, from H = 26.6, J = 2.87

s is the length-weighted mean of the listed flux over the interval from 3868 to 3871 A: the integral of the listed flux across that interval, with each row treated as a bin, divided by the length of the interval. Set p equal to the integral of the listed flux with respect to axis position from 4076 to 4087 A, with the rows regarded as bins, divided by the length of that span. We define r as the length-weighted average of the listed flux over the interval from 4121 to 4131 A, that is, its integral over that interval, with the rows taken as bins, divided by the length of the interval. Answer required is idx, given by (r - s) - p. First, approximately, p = 3.50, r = 3.51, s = 2.92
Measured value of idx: -2.91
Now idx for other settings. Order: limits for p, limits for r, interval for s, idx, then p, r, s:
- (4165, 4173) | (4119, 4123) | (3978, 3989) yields -2.91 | 3.21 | 3.56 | 3.25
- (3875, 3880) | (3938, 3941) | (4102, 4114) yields -3.29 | 2.89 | 3.09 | 3.49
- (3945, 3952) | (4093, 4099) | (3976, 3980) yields -2.76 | 3.07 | 3.54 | 3.23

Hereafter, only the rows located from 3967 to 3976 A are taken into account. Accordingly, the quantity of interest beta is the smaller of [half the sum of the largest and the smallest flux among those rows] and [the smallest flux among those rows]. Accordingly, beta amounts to 2.9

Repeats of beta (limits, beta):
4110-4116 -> 3.4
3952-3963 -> 2.8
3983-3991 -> 2.7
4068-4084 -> 3.3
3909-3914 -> 2.7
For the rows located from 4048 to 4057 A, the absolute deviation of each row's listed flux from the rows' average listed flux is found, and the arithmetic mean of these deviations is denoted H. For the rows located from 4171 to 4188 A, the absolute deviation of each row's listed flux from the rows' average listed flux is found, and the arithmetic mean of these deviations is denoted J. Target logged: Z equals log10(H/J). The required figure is -0.59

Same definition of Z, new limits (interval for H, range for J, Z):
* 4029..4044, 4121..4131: 0.07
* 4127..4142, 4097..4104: -0.07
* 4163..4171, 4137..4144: 0.14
